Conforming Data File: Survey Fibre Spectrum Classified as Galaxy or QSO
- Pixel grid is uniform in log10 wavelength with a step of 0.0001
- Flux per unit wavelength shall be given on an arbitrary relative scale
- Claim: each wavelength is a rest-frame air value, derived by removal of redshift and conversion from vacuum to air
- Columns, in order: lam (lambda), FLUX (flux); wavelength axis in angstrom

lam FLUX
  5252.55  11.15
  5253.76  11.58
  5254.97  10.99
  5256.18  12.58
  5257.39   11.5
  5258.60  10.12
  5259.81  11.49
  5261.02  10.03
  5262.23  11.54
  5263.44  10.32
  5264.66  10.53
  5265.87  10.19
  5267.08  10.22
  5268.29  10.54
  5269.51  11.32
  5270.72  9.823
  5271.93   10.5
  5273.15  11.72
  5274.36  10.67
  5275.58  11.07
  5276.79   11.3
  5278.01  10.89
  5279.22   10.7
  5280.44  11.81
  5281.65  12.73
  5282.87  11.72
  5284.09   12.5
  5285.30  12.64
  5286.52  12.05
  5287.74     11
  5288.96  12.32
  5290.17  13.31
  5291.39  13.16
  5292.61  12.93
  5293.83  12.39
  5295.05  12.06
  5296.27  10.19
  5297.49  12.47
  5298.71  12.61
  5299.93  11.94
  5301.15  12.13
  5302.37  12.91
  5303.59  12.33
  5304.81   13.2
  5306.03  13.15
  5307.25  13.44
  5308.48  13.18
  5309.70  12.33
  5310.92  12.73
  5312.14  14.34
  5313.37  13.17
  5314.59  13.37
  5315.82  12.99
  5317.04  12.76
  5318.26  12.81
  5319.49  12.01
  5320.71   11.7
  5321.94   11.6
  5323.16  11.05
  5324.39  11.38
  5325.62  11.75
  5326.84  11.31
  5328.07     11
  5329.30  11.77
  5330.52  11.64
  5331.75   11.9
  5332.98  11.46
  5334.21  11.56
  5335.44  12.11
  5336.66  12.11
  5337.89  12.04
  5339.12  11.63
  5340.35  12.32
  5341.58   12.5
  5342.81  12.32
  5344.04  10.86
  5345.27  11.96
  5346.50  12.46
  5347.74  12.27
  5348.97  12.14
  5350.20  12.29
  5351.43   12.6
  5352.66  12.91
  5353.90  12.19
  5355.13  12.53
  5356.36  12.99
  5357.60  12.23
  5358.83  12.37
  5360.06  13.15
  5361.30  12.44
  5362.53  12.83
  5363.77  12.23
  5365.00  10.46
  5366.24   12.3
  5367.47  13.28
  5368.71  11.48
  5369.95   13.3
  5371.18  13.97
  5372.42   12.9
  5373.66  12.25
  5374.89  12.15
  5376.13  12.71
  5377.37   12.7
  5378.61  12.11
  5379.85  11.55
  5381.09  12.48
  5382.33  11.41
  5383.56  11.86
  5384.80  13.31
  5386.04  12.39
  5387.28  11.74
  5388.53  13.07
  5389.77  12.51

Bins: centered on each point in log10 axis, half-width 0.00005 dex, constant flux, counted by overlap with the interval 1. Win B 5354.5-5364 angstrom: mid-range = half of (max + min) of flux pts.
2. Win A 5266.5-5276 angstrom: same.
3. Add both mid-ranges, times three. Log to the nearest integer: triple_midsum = 70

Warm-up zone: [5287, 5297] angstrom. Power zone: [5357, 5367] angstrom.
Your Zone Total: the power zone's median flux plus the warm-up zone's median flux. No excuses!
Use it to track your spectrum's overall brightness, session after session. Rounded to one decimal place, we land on 24.7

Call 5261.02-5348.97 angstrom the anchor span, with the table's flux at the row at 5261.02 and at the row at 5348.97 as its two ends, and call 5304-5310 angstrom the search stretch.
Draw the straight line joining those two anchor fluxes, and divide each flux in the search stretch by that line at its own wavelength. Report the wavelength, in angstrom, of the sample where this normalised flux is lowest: 5309.70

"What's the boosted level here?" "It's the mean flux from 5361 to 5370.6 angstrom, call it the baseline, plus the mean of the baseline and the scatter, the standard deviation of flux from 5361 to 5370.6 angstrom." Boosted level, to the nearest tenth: 18.9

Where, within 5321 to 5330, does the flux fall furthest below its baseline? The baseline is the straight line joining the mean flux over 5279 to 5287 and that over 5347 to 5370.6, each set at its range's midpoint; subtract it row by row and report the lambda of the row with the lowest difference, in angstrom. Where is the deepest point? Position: 5328.07 angstrom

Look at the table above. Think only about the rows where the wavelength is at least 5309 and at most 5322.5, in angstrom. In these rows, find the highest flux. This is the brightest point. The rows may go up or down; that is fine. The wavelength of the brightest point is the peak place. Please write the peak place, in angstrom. 5312.14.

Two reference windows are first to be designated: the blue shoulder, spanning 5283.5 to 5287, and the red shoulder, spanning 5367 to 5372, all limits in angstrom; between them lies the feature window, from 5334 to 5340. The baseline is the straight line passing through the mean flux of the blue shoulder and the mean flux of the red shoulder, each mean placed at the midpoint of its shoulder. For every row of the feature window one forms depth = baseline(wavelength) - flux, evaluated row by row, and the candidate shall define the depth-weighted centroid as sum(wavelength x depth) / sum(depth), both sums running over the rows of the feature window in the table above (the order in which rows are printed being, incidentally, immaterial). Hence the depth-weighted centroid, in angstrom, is 5336.7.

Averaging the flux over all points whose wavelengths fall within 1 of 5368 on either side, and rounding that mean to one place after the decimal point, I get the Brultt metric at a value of 12.4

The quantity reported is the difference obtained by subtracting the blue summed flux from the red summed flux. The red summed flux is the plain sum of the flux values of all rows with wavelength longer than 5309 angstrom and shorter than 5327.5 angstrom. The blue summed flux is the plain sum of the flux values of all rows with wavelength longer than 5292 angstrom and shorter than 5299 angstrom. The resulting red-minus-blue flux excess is 113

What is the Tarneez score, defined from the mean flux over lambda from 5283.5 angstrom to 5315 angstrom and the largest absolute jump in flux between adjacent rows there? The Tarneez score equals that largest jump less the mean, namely -10.3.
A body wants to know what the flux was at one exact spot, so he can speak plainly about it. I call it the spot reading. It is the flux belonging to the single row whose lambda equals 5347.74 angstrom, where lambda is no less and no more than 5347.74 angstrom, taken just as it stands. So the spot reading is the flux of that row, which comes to 12.27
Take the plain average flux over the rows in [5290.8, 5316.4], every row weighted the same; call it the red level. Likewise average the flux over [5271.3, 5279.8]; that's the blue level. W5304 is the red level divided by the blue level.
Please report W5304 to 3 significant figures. 1.16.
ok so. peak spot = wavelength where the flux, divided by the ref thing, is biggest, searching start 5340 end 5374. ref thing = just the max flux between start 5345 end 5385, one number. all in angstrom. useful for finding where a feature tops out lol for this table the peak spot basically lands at 5371.18 angstrom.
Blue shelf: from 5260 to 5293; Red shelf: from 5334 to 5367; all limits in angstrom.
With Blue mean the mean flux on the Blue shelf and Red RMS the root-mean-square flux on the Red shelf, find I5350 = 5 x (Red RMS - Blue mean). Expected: 4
